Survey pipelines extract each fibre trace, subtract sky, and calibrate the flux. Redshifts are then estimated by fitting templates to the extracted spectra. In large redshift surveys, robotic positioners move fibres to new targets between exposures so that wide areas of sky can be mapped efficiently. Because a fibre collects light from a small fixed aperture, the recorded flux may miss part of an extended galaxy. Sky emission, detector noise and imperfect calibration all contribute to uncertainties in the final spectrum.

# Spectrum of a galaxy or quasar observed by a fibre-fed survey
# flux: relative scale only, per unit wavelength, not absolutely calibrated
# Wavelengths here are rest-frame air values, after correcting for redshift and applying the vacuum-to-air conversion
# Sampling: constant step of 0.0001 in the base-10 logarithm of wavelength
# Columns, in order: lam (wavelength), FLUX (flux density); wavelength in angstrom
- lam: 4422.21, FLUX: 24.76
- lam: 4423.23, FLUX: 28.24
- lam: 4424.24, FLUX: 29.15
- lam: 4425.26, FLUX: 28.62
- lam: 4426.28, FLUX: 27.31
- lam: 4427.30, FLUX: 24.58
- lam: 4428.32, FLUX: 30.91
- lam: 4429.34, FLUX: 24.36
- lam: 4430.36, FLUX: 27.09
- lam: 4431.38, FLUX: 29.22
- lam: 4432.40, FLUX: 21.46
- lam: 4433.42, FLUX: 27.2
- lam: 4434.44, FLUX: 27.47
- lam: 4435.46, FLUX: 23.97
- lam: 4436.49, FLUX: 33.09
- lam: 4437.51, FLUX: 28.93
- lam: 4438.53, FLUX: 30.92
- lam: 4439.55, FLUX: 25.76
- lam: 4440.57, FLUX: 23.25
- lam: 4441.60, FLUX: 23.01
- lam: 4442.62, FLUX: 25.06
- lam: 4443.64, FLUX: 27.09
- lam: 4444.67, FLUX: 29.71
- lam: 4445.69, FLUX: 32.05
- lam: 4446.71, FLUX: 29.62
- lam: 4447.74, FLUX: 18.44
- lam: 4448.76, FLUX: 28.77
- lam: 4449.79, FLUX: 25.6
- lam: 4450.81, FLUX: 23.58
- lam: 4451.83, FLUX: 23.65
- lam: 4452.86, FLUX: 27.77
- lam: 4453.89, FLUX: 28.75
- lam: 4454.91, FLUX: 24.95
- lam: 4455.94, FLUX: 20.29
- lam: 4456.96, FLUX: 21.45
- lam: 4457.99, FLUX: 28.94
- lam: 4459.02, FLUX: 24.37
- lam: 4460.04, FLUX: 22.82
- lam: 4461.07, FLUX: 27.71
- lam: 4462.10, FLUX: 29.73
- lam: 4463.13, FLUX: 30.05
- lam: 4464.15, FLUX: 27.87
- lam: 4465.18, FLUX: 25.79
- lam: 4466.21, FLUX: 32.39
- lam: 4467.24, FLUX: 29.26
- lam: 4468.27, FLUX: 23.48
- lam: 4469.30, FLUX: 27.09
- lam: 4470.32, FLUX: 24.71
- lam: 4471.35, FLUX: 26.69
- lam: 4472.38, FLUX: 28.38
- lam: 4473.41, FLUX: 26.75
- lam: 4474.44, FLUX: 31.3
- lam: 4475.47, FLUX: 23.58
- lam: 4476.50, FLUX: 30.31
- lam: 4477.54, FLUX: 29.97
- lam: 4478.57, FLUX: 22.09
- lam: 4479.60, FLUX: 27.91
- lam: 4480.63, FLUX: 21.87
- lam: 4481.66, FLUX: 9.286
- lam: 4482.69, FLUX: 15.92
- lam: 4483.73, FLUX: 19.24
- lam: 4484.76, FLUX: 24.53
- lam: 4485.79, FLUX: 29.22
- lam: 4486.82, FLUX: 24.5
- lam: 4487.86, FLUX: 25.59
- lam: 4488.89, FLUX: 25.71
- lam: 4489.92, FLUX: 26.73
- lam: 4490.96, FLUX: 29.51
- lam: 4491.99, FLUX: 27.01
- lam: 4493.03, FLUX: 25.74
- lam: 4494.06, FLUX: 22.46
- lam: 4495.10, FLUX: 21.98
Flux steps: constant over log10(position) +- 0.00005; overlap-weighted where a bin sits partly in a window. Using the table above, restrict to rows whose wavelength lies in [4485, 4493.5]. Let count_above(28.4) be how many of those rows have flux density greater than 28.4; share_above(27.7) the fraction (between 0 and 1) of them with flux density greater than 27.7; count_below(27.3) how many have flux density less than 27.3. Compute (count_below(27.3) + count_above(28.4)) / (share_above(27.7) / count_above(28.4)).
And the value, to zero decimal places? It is 64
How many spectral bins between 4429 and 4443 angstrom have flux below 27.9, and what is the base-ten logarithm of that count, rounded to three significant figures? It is 1.00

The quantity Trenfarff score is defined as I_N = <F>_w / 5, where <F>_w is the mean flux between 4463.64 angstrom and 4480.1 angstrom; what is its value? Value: 5.47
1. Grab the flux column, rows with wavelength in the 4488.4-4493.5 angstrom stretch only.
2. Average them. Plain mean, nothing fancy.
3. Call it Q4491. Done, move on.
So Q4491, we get 26.9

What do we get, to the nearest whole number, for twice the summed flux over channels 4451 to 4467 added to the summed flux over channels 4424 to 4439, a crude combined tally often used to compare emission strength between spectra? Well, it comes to 1207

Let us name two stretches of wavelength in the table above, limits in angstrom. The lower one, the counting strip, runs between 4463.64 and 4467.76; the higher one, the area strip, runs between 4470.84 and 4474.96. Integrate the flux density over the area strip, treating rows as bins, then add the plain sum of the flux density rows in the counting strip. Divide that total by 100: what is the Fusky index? 2.32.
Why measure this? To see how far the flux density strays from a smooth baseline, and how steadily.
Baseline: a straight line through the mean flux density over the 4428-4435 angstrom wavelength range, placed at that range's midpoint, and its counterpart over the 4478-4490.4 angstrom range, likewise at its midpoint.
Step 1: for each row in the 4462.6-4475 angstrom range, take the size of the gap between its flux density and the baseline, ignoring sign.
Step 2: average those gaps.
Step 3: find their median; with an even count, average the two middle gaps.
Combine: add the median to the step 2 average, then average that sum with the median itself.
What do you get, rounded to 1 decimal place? 5.4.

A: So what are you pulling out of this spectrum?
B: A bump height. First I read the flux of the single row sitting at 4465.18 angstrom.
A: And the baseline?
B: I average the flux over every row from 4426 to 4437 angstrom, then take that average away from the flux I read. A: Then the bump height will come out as -1.2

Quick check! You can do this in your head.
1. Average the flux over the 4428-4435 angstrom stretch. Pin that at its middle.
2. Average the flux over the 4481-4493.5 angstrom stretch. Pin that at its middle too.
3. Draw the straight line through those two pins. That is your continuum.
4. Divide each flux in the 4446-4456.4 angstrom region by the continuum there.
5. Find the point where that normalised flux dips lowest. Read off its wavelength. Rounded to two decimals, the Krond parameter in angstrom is 4447.74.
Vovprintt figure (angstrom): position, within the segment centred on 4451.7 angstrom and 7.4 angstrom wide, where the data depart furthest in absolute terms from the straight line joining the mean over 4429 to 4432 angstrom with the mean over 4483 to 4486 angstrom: 4453.89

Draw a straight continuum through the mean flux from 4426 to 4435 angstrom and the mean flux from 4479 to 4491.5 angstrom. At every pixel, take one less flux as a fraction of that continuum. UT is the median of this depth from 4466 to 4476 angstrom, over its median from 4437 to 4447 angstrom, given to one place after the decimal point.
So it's 1.5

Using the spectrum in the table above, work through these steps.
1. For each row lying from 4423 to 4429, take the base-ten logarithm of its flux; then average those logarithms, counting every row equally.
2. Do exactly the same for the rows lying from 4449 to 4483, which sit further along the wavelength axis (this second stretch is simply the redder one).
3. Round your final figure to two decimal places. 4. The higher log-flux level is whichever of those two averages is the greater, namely 1.45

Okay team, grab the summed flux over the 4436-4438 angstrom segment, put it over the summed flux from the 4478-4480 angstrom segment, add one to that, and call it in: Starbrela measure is 2.24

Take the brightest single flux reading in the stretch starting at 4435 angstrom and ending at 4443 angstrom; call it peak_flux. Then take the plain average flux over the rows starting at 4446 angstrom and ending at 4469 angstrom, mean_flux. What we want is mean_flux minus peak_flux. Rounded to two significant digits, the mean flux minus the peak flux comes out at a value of -6.9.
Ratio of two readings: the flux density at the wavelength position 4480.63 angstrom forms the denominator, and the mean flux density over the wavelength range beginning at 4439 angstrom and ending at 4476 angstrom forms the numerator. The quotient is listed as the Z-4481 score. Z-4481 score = 1.21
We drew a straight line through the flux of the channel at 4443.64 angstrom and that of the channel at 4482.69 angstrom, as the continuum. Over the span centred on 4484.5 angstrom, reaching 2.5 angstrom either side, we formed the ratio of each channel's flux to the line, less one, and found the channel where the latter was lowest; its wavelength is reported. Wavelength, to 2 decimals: 4482.69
